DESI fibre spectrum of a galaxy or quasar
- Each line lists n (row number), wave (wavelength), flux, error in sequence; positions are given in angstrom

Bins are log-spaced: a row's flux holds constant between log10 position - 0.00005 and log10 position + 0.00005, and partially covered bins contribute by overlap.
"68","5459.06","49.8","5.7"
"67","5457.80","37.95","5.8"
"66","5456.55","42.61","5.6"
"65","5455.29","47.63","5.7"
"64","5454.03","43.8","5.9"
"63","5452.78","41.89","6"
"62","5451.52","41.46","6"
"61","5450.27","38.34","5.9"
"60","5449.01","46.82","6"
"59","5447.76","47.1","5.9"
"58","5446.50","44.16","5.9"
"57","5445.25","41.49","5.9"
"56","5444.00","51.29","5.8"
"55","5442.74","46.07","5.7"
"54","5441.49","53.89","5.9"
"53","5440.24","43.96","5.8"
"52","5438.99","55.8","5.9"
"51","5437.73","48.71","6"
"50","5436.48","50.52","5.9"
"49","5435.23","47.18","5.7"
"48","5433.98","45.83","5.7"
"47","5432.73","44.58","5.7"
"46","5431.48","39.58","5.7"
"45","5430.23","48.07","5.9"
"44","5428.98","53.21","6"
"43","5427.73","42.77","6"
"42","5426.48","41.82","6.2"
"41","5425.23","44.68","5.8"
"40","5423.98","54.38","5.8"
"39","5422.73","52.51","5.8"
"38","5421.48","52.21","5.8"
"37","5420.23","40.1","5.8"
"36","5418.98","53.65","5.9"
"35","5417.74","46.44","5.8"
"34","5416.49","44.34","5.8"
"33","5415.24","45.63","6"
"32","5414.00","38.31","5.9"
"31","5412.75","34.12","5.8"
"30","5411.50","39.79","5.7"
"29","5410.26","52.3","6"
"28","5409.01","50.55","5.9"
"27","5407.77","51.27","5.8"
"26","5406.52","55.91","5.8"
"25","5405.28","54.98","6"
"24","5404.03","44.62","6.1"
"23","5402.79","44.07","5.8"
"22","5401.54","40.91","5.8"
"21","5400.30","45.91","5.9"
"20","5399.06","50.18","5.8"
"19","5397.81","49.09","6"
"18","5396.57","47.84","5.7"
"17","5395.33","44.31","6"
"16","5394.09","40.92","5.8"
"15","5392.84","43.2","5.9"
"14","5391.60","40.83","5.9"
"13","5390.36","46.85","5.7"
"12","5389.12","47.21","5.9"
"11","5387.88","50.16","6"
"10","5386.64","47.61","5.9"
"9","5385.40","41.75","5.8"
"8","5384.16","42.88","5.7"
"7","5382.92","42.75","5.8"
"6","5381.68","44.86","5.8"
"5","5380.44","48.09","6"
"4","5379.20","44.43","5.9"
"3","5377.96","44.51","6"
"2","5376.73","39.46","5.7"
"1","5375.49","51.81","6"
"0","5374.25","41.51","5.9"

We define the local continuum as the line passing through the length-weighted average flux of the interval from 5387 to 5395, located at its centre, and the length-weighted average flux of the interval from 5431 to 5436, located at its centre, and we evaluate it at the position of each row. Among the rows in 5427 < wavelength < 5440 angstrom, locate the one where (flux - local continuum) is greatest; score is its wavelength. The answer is 5438.99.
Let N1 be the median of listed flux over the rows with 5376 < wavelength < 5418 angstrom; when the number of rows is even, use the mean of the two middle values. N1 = 44.7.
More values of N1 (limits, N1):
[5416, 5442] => 47.2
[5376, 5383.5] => 44.5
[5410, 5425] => 46.0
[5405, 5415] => 50.9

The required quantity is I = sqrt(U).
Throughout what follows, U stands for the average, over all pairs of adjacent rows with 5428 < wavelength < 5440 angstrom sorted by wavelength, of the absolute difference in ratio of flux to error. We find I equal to 0.82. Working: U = 0.67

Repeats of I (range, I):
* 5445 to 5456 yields 0.73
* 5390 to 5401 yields 0.78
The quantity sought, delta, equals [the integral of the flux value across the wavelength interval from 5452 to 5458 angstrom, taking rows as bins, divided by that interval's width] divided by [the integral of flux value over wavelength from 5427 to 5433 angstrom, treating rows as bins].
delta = 0.157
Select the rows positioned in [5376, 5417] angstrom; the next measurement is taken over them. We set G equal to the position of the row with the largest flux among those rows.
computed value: 5406.52 angstrom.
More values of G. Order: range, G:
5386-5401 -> 5399.06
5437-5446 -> 5438.99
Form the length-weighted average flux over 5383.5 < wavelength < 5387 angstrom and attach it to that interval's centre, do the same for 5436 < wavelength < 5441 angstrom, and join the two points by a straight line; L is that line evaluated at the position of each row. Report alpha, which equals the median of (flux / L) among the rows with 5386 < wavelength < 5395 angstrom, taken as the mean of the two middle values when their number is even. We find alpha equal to 1.06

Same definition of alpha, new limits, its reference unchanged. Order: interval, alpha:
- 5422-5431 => 0.98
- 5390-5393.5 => 0.97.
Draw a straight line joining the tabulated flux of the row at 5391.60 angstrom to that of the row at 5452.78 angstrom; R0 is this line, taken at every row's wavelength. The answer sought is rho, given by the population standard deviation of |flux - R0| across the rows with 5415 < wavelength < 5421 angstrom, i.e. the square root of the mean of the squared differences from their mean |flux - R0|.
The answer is 3.8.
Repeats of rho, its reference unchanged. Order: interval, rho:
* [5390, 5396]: 2.3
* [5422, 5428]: 5.2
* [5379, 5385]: 2.0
